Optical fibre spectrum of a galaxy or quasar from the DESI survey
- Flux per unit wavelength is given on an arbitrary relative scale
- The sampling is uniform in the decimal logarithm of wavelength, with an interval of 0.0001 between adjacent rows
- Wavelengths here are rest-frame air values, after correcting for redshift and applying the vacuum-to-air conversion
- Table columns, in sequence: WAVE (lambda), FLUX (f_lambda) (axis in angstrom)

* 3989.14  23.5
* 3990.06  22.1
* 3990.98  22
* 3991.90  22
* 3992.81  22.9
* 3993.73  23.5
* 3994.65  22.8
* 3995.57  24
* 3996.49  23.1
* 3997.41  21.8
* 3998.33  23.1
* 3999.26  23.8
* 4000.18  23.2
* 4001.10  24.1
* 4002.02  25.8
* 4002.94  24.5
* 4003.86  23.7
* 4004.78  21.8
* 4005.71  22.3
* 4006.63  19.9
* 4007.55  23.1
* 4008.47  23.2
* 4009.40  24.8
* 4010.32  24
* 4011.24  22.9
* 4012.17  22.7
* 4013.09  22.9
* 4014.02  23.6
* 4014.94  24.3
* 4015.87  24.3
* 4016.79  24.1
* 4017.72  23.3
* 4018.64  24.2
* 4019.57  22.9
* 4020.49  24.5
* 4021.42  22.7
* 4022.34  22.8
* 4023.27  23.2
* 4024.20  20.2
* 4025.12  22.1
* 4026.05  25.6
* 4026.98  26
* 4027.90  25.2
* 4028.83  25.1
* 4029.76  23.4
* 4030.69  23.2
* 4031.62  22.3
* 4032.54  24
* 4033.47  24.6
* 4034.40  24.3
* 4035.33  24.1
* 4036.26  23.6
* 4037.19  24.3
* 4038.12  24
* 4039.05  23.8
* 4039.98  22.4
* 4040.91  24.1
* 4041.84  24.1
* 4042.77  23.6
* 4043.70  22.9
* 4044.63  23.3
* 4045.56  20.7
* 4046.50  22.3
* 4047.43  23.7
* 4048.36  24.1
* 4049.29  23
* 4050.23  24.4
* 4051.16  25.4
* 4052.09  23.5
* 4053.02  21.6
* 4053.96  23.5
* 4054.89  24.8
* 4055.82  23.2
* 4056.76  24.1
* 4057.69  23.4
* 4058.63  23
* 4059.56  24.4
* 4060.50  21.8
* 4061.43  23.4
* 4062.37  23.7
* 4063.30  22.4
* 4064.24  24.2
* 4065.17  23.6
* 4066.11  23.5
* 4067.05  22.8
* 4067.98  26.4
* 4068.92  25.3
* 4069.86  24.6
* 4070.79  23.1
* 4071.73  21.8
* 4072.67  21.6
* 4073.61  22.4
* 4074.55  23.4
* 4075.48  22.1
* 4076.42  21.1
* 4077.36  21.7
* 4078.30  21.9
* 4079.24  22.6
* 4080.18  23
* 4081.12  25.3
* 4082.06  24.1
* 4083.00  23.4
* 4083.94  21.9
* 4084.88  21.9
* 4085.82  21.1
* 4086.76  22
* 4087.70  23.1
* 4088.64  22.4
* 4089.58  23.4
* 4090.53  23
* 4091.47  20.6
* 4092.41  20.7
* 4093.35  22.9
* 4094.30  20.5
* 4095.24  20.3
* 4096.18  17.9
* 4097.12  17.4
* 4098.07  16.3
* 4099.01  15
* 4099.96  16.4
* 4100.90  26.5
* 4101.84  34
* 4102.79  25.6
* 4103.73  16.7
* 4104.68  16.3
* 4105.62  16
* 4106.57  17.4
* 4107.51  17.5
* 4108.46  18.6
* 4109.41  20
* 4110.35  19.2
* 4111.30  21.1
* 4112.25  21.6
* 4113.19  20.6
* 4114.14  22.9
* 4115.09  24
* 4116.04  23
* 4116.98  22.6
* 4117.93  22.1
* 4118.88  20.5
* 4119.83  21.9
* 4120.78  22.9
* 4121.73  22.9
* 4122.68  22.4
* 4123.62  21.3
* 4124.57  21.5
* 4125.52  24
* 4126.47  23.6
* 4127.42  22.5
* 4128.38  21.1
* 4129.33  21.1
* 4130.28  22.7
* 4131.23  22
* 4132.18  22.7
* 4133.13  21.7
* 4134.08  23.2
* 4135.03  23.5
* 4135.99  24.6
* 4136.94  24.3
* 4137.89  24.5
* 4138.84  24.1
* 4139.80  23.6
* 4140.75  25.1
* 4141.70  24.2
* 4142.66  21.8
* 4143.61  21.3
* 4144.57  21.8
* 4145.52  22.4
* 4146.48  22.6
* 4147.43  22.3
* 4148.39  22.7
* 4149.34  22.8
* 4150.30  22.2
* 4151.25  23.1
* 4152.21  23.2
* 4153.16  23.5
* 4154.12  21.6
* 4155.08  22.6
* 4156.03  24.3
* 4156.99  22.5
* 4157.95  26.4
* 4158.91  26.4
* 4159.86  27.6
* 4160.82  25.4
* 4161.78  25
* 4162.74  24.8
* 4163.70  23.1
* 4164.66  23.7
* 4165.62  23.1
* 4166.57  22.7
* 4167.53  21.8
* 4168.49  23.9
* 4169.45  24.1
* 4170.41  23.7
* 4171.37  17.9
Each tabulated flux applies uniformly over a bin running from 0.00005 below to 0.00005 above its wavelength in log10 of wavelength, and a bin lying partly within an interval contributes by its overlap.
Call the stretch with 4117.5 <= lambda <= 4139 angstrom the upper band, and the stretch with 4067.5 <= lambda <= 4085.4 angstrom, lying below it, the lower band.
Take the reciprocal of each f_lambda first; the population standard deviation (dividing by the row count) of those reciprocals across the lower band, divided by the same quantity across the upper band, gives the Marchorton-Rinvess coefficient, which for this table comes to 1.2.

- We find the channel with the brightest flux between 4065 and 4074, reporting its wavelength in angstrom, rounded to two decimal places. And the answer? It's 4067.98 angstrom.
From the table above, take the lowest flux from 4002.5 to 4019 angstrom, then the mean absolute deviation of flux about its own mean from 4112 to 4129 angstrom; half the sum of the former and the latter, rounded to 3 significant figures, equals 10.4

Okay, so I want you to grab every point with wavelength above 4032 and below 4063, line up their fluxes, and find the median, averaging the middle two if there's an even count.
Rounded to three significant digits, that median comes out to 23.7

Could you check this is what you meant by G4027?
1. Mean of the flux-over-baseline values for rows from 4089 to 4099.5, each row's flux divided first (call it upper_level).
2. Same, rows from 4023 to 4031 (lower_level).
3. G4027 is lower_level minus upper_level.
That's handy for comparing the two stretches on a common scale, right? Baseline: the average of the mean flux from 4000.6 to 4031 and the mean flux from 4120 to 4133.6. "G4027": 0.17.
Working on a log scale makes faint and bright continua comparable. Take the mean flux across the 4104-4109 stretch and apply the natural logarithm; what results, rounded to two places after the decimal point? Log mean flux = 2.84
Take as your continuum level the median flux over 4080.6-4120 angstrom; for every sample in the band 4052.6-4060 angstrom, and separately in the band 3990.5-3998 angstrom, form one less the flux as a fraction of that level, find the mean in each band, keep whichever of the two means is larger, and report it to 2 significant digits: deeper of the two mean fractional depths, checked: -0.066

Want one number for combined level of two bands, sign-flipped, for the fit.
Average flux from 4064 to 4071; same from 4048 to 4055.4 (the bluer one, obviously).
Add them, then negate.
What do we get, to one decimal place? -48.0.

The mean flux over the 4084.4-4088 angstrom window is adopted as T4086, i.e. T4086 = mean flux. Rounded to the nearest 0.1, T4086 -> 22.0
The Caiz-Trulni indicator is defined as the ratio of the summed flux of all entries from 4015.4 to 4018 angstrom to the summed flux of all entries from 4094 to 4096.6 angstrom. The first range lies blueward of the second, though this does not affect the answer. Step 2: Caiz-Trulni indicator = 1.221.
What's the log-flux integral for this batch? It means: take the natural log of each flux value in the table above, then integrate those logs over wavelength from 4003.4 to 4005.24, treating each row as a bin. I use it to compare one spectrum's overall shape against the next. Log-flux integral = 5.76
